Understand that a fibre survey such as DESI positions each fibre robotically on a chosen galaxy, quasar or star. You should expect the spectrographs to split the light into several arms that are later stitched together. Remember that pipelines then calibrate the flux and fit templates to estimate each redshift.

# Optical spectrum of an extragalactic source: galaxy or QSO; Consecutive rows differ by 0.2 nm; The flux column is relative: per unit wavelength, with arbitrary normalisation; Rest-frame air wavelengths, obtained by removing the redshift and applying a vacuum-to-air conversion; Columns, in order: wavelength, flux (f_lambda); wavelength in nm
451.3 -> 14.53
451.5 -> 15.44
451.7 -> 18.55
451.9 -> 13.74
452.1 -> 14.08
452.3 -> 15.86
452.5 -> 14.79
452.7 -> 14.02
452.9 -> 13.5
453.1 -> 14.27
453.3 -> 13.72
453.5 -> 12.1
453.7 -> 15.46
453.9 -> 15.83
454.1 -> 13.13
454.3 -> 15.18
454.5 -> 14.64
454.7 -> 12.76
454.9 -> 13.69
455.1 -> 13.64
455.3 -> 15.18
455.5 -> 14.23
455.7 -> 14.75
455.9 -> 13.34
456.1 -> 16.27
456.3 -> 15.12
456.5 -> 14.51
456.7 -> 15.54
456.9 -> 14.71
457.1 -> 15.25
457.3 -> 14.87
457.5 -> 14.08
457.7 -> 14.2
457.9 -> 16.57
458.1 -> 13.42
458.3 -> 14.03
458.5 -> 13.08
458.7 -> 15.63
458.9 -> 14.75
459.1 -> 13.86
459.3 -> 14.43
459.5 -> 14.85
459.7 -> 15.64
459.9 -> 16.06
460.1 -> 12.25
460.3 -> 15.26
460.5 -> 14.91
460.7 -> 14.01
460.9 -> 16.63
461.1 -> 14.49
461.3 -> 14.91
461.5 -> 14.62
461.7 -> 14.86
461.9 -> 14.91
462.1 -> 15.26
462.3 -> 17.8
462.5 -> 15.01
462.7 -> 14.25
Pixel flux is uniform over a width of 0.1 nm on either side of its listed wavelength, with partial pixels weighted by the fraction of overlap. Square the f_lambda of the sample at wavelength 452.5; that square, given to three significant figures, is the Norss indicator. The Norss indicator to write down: 219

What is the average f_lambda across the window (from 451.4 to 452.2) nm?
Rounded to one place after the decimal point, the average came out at 15.5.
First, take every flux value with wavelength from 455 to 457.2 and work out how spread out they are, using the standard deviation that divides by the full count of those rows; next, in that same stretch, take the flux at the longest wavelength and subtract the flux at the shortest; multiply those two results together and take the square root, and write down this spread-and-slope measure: 1.1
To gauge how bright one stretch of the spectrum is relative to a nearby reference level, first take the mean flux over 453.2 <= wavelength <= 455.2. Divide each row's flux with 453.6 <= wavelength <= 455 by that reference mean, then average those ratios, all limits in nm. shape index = 1.03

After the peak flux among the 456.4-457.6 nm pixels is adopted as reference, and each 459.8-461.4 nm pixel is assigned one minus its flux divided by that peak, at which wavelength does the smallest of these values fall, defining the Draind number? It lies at 460.9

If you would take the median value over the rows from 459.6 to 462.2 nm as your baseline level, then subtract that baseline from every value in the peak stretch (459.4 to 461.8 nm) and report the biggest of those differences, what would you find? 1.7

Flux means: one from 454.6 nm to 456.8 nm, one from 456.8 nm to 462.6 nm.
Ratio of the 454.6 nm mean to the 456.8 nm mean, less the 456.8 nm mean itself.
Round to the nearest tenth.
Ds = -13.9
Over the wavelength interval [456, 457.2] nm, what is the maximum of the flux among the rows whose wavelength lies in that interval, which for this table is 16.27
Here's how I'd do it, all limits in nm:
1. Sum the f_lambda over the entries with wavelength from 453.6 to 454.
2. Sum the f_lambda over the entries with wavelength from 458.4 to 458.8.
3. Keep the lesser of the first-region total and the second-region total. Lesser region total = 28.7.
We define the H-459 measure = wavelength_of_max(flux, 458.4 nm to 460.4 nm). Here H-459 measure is 459.9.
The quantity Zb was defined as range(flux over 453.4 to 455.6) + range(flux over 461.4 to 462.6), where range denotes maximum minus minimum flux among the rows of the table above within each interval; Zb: 6.9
